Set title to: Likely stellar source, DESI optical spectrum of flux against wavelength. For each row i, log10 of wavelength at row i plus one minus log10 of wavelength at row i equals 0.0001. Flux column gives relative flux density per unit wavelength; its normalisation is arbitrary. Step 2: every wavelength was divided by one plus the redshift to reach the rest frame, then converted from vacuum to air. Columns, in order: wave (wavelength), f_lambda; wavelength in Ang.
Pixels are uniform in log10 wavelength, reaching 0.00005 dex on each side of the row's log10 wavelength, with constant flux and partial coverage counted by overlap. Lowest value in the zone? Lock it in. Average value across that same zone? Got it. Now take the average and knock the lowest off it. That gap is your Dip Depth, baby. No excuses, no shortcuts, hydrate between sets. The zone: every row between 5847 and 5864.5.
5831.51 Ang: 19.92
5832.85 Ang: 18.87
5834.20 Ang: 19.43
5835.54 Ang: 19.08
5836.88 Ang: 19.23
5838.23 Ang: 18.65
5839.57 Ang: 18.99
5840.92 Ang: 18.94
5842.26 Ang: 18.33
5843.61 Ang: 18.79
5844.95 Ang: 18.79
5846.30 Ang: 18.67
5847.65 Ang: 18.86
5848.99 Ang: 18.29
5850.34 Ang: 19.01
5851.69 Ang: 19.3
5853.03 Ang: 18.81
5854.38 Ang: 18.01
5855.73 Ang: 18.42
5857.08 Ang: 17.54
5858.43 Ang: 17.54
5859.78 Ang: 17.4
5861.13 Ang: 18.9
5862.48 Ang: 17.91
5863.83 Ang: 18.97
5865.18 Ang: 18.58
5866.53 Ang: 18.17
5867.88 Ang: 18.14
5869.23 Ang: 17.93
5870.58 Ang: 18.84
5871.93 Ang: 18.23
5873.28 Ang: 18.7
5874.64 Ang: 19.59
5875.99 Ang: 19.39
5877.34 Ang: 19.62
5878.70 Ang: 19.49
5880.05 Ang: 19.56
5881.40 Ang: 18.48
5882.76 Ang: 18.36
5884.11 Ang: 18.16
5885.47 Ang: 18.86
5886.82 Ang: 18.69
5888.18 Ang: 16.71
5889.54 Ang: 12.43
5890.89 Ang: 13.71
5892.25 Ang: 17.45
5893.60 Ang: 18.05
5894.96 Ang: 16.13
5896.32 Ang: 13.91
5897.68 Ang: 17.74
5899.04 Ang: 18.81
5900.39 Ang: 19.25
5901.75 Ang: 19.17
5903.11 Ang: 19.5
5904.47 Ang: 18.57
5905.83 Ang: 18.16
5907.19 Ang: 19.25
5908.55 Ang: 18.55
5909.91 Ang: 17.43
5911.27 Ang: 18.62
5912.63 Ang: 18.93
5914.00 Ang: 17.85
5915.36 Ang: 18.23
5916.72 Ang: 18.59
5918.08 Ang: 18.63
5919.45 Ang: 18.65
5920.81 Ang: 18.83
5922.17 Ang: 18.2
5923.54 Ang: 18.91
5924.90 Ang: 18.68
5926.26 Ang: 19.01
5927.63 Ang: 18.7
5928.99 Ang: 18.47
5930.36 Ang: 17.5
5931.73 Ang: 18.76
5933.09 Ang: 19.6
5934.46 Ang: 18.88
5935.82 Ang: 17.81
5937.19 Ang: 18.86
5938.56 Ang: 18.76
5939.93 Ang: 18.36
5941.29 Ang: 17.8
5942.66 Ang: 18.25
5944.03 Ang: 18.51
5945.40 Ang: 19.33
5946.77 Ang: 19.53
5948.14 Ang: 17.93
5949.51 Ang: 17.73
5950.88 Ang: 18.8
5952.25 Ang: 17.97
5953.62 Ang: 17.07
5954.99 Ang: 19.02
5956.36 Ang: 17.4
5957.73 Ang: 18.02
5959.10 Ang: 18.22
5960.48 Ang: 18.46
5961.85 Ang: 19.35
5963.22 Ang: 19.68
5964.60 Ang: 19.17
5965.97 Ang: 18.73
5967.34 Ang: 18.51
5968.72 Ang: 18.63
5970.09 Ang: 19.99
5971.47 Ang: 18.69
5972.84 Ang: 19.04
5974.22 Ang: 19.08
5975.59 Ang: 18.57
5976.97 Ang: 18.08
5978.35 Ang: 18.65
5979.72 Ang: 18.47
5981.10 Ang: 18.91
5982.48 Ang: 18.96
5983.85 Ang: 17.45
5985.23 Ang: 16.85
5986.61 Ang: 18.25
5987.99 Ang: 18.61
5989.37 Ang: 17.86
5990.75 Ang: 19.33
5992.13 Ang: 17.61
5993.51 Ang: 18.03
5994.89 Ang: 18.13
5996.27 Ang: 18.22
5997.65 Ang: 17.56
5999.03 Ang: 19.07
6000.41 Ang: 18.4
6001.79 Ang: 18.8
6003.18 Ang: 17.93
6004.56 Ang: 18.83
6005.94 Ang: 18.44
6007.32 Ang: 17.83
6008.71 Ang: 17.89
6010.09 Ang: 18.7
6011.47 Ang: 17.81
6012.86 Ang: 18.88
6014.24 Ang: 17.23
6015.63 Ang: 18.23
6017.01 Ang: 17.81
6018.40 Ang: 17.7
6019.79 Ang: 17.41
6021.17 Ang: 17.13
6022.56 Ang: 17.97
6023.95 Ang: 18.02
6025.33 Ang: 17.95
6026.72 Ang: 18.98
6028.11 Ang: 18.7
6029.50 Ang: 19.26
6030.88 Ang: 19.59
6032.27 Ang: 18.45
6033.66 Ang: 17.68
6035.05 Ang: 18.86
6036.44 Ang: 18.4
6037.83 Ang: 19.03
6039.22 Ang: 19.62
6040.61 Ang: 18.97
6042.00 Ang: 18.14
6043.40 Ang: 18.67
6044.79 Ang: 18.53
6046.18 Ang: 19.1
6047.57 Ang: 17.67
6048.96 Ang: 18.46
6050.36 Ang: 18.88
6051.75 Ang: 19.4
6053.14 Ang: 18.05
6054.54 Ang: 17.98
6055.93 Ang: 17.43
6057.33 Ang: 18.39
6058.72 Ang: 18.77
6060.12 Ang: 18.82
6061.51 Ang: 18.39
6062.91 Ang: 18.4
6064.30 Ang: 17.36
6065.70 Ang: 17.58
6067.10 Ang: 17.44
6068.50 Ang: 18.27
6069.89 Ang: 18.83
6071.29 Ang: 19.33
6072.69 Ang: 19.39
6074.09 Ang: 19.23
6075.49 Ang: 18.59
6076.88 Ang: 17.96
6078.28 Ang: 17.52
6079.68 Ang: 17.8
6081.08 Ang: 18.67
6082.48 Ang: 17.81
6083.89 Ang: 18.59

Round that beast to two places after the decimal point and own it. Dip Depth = 0.98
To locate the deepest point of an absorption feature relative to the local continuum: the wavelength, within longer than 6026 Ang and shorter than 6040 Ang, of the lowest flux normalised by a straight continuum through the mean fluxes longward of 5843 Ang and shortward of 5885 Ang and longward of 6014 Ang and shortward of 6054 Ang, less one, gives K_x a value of 6033.66 Ang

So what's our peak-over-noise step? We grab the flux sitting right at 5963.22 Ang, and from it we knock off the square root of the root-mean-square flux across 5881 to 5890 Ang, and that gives 15.5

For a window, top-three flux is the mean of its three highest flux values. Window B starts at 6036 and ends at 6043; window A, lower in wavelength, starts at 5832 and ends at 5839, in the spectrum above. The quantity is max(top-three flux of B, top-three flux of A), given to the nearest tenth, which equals 19.2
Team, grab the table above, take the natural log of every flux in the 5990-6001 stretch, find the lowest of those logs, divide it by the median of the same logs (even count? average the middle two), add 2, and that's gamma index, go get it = 2.99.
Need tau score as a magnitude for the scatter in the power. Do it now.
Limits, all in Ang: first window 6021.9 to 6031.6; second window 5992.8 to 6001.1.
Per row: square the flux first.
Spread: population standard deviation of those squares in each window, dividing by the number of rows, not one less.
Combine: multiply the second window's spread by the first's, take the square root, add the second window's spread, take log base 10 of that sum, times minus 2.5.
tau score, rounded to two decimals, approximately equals -3.90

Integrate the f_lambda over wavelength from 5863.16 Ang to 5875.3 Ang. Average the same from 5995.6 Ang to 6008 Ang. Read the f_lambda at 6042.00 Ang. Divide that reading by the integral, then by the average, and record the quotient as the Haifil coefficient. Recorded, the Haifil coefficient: 0.0044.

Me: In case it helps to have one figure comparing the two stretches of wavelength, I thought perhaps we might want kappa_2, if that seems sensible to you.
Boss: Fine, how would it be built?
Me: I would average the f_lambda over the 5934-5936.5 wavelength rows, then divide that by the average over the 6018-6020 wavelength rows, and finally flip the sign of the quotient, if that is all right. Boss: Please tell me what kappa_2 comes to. -1.05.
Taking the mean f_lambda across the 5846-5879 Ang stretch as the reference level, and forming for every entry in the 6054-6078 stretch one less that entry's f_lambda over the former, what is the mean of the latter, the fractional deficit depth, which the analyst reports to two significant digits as 0.011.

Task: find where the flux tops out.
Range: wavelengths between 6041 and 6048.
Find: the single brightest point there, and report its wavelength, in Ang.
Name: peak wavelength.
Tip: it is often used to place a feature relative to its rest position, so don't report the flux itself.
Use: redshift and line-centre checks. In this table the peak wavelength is 6046.18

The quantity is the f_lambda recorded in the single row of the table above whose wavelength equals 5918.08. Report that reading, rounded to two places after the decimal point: 18.63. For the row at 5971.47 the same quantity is 18.69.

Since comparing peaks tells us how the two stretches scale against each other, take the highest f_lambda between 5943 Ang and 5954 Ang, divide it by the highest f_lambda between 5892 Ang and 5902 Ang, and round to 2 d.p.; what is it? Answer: 1.01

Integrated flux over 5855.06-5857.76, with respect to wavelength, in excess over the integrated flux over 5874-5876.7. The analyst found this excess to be -4.2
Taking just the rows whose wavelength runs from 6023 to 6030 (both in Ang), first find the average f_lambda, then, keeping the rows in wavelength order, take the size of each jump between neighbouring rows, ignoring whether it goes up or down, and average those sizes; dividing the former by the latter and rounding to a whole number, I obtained 38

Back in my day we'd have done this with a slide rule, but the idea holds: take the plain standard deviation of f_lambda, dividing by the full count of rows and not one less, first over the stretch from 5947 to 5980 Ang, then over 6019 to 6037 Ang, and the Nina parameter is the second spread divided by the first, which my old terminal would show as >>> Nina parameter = 1.05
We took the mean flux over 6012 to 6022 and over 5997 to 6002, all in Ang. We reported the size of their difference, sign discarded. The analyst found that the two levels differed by 0.69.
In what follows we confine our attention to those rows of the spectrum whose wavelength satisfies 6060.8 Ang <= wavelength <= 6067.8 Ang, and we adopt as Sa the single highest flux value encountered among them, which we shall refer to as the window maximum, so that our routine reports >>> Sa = 18.4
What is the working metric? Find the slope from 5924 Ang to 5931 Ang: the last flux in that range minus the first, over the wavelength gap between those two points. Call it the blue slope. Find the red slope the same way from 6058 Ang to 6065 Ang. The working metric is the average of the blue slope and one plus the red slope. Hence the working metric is 0.27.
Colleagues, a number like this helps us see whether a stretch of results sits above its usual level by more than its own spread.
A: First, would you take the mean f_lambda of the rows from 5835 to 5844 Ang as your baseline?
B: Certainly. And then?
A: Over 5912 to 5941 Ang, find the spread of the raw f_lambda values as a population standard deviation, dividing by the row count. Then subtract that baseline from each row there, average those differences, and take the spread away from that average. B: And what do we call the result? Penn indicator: -0.74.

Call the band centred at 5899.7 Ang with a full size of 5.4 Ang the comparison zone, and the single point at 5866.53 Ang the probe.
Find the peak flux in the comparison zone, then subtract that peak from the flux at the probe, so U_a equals -1.1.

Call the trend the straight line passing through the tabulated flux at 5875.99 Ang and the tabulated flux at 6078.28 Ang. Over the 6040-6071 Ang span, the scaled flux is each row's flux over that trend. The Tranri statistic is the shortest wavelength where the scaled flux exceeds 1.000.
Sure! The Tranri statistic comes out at 6040.61 Ang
